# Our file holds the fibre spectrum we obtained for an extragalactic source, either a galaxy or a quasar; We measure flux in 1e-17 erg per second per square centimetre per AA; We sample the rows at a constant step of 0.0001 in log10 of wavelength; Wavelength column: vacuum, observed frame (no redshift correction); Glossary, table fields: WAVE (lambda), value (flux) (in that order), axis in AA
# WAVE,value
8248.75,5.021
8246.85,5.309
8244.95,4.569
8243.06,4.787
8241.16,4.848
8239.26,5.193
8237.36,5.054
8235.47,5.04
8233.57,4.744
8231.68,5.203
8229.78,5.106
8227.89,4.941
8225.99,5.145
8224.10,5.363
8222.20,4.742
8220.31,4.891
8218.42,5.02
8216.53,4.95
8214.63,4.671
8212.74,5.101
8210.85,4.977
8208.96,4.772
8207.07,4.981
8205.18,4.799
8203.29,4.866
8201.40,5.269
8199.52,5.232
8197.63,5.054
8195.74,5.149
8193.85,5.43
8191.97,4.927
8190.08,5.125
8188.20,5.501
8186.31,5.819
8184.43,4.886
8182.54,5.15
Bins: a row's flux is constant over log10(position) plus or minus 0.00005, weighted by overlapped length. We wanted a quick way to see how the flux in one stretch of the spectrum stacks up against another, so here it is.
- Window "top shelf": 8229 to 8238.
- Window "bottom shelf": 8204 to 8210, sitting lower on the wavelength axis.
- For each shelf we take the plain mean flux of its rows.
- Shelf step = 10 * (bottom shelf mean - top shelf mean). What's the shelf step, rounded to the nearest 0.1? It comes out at -1.8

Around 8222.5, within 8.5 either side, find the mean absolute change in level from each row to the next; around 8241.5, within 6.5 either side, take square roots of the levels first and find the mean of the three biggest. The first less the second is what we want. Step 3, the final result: -2.05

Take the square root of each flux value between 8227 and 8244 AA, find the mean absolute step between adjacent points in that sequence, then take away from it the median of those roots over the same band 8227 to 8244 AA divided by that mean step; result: -51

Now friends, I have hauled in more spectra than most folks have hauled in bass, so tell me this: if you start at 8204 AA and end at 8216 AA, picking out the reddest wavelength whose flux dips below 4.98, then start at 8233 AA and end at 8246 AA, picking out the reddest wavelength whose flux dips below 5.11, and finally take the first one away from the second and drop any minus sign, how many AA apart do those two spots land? 30.3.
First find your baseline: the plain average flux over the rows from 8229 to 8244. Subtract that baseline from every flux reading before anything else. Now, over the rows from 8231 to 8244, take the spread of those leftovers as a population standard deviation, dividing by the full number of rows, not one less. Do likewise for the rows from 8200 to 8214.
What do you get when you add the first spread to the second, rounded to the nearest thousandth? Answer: 0.338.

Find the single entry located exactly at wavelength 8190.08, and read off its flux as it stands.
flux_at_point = 5.125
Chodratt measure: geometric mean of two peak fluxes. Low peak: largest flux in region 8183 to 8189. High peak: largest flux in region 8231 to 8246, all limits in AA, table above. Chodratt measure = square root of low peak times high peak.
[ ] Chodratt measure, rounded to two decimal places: 5.50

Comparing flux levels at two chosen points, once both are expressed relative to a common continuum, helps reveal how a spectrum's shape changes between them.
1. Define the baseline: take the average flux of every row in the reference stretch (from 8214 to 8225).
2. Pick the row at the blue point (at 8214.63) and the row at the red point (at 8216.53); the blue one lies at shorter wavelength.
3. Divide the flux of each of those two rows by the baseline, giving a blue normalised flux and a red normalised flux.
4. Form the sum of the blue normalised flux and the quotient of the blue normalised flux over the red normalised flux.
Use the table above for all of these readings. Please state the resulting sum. 1.89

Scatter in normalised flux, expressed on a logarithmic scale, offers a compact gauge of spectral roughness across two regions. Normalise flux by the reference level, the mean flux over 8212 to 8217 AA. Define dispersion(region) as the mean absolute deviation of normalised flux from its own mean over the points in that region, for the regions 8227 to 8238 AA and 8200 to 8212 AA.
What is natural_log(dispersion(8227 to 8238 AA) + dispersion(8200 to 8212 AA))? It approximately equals -2.99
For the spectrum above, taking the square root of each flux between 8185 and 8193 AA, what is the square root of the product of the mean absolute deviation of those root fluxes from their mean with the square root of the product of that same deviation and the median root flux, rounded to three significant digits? 0.165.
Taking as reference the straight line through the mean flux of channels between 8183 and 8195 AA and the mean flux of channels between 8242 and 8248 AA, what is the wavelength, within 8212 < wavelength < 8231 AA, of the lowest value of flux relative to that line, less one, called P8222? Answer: 8214.63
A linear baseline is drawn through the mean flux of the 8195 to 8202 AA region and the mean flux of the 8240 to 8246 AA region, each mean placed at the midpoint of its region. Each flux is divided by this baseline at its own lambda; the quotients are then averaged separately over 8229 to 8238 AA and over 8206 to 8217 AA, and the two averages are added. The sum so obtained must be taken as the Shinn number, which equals 2.01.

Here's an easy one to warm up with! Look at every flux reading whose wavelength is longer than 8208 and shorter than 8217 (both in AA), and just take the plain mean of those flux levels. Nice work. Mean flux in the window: 4.89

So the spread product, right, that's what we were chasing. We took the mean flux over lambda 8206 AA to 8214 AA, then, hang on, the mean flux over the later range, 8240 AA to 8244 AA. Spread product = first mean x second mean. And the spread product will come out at 23.9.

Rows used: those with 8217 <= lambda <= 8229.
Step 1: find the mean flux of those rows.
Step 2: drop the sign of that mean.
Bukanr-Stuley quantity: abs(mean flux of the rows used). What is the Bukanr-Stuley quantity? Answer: 5.02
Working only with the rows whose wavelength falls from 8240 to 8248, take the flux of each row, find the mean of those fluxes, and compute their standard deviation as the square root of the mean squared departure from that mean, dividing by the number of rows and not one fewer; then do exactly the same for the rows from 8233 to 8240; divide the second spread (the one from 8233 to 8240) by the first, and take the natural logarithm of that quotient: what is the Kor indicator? -0.5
